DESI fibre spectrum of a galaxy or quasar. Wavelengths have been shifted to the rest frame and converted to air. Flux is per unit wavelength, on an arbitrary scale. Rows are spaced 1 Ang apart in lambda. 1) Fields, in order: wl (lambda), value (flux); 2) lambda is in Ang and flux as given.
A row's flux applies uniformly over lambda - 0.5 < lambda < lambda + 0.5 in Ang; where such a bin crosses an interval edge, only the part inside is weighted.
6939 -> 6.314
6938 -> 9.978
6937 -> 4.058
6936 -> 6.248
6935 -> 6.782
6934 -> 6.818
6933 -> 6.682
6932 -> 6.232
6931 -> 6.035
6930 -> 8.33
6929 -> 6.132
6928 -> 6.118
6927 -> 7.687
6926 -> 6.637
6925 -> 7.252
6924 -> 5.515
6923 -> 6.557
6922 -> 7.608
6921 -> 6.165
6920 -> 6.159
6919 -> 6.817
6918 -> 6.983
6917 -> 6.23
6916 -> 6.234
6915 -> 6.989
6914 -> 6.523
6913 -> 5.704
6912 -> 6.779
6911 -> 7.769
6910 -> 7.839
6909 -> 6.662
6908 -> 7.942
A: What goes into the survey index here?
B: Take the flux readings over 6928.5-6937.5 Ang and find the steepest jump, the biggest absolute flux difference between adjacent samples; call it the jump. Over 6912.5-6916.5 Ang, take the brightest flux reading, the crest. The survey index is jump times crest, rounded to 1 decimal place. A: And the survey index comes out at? 16.0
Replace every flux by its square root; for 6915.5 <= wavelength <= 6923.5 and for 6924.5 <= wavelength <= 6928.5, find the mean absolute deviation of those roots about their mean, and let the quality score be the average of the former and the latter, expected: 0.091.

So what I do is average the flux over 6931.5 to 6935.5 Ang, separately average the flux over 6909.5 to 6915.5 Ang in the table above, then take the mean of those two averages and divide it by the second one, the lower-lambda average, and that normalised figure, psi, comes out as 0.978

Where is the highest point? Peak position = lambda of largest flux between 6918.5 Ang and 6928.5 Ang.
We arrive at 6927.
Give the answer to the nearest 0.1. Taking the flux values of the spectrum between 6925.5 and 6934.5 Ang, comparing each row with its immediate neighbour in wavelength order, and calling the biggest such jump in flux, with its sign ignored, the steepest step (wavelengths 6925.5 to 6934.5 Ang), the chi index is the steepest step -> 2.3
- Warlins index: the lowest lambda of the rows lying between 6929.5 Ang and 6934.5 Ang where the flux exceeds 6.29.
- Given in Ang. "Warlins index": 6930 Ang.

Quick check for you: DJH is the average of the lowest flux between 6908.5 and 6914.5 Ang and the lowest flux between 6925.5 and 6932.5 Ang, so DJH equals 5.87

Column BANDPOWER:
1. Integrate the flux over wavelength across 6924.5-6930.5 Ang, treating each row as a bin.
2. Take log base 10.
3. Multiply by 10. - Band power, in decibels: 16.25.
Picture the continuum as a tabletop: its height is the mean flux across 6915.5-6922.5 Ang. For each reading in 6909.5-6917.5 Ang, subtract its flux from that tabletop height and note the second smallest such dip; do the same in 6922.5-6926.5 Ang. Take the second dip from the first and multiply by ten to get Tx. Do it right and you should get -11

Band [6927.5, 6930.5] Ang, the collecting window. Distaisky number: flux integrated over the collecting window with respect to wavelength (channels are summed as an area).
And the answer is 20.6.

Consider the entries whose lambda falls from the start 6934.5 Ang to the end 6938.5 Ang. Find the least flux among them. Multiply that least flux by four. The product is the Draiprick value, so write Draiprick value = 16.2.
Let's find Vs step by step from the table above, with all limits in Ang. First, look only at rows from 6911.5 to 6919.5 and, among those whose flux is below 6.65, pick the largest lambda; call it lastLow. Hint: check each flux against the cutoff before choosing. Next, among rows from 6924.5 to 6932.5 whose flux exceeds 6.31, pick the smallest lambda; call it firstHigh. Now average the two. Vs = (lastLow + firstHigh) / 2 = 6921.0 Ang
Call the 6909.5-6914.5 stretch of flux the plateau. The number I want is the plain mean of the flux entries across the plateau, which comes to 6.9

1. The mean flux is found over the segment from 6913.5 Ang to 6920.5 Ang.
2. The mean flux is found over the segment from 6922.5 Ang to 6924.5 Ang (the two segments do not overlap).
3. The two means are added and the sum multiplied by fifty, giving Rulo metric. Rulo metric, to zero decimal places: 630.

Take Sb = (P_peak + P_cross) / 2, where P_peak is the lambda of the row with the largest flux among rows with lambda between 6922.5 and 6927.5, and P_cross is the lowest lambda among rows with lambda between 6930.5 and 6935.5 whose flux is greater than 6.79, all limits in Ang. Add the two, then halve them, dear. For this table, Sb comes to 6930.5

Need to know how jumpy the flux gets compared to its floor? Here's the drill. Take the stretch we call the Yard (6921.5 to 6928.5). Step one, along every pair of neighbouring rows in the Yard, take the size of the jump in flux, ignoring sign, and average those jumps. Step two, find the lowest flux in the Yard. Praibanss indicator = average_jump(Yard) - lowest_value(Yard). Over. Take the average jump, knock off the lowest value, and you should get -4.3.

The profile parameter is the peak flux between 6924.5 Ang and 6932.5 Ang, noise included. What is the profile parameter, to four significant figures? 8.330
